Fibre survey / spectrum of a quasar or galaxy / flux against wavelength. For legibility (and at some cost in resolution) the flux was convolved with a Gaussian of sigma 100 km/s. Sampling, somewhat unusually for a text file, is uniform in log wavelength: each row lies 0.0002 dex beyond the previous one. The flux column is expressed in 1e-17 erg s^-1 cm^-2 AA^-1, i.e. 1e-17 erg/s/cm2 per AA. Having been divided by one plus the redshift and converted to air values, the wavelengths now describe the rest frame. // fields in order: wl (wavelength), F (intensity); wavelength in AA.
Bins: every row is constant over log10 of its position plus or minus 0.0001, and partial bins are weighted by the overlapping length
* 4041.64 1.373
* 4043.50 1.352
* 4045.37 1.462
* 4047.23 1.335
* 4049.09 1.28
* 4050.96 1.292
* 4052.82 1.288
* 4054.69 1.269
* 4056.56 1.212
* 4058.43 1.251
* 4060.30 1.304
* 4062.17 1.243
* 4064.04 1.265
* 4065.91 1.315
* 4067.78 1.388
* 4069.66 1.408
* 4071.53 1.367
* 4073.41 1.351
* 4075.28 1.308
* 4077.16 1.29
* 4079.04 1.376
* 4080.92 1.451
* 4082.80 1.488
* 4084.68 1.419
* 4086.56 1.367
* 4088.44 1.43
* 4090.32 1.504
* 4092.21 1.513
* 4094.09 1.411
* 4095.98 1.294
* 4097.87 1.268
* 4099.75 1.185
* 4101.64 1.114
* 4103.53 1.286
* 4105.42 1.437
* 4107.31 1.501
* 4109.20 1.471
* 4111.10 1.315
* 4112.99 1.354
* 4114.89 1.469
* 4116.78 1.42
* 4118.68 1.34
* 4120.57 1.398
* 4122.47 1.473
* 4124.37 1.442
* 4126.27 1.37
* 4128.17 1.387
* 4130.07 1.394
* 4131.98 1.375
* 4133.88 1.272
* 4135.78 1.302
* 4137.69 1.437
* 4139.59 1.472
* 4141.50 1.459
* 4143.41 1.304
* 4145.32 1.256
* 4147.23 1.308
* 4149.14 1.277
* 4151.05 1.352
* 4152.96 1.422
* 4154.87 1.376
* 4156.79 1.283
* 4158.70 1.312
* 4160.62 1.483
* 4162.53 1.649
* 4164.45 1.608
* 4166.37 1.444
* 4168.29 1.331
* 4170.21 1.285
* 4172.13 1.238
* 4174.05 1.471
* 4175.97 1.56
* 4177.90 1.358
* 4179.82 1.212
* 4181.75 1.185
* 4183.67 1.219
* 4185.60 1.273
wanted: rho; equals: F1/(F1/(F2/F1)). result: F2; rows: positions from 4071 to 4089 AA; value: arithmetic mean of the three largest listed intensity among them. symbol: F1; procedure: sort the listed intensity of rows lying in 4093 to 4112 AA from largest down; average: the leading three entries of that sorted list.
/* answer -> 0.99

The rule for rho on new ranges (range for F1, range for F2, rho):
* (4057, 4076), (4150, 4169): 1.14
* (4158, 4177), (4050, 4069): 0.83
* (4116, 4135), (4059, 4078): 0.96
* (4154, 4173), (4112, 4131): 0.92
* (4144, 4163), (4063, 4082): 0.93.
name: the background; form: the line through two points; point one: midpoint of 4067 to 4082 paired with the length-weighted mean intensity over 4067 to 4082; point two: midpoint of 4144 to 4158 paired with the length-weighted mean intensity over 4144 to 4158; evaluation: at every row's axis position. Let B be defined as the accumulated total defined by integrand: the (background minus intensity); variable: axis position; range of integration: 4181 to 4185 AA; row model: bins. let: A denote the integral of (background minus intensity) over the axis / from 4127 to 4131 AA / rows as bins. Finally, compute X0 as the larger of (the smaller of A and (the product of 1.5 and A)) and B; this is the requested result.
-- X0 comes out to 0.388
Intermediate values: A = -0.2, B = 0.4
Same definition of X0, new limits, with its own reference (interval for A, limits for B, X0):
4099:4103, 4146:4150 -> 0.763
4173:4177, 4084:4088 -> -0.139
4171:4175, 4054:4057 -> 0.406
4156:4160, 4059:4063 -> 0.413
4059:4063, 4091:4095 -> 0.413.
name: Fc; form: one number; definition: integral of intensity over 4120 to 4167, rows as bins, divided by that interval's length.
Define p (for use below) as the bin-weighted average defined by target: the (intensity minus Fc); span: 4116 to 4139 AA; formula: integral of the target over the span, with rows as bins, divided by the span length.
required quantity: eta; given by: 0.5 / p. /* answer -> -59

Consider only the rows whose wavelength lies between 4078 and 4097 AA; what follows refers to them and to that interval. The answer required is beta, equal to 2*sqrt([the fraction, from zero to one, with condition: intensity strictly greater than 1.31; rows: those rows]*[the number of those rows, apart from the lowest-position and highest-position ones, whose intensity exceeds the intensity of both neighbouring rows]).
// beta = 2.7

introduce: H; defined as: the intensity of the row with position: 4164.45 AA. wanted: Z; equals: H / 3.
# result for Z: 0.54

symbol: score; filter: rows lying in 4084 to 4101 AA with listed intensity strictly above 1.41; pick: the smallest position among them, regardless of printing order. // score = 4084.68 AA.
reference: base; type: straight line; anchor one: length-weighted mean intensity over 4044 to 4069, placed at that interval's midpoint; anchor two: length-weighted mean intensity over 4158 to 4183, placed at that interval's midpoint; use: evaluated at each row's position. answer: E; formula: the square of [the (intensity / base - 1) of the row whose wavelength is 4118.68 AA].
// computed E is 0.0001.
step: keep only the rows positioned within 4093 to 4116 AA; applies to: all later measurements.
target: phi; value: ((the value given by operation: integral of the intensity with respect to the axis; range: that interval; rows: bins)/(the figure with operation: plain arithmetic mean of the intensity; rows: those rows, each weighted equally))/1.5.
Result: 15.4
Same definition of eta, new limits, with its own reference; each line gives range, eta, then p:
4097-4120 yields -11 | -0.05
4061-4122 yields -19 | -0.03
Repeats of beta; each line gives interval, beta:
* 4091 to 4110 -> 1.4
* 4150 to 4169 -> 2.7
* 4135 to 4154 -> 2.0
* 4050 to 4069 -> 0.9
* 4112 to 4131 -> 2.8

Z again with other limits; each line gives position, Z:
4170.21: 0.43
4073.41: 0.45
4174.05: 0.49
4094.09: 0.47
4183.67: 0.41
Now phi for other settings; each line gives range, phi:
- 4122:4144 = 14.7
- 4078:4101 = 15.3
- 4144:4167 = 15.3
